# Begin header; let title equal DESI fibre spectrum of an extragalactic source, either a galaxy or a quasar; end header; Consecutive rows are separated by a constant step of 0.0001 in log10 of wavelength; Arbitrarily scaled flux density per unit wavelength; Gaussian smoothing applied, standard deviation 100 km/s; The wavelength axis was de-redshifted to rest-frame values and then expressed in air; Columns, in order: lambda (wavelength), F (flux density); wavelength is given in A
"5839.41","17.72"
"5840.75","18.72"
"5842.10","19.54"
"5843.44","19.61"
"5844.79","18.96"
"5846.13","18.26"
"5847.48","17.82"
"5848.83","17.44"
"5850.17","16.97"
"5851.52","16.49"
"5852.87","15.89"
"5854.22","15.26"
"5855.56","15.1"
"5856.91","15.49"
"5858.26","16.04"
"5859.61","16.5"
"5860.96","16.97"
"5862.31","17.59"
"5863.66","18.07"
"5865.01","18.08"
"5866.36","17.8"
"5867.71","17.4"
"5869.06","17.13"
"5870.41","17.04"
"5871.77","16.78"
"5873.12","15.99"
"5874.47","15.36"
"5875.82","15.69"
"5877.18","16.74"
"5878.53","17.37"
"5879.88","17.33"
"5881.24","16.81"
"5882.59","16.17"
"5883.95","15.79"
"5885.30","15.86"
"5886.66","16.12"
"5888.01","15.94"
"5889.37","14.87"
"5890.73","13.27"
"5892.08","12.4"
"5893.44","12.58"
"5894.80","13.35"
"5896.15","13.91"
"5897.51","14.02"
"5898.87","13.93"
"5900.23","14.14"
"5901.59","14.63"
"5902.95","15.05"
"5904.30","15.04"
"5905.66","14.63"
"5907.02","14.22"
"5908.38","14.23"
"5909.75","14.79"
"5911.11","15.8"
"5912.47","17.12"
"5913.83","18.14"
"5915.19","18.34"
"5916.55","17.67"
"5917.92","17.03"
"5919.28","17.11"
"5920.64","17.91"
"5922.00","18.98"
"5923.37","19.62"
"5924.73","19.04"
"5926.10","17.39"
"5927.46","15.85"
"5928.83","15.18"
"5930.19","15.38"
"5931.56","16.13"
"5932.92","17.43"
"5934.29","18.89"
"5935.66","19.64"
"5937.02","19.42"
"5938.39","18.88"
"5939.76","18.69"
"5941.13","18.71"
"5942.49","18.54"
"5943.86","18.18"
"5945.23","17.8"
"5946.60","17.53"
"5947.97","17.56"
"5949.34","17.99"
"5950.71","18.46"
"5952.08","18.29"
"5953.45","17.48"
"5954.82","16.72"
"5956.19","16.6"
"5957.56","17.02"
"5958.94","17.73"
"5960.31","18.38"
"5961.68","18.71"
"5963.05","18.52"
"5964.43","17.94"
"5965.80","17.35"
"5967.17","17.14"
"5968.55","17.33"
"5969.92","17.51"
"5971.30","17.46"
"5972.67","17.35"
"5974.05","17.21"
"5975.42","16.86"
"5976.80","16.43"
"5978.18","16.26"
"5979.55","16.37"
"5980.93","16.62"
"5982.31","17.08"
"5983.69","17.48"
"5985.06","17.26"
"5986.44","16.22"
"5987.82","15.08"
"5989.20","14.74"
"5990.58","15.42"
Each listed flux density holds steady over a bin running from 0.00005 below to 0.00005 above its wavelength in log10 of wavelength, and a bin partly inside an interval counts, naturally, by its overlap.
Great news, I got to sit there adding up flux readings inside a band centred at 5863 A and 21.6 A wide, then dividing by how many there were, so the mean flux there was 16.7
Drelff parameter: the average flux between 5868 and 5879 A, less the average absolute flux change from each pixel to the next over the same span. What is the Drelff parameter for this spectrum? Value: 16.0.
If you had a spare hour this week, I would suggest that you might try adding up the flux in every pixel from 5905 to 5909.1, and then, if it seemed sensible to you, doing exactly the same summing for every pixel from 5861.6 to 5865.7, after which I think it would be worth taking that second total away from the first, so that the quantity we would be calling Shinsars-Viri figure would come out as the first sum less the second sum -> -11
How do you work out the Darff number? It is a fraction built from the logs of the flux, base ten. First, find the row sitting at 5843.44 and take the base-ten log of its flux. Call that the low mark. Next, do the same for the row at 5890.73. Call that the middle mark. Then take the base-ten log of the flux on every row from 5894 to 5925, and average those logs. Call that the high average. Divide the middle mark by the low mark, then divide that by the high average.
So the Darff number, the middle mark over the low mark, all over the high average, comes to 0.72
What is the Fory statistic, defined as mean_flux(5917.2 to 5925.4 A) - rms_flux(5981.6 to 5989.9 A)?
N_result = 1.9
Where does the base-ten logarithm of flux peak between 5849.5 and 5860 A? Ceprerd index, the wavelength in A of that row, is 5850.17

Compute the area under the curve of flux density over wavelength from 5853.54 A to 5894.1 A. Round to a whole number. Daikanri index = 654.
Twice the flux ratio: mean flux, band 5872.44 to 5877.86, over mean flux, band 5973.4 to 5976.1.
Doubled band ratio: 1.87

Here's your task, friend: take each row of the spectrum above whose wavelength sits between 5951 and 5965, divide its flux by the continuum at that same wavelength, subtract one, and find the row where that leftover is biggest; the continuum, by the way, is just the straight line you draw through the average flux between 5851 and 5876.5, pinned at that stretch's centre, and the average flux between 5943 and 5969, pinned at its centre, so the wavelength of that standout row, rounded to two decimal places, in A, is 5961.68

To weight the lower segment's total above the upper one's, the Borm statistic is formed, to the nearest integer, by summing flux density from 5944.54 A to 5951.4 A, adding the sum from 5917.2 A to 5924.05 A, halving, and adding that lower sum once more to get 181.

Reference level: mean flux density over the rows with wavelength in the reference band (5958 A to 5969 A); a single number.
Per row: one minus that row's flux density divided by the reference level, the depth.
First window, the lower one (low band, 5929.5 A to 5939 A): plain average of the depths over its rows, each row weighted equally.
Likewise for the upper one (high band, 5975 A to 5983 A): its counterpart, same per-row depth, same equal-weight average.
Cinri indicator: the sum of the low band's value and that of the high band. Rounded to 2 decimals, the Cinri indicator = 0.07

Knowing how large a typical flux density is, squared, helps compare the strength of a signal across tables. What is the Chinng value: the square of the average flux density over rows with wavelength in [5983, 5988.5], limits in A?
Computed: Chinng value 273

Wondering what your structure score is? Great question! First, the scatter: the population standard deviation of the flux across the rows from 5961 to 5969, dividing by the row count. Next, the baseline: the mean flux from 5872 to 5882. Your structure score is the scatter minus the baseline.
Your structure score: -15.9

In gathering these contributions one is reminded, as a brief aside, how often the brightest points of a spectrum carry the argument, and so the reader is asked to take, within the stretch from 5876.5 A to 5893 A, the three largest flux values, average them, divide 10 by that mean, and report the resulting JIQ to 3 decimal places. 0.582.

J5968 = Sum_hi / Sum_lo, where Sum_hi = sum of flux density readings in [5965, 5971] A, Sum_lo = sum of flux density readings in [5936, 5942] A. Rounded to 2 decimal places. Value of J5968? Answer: 0.92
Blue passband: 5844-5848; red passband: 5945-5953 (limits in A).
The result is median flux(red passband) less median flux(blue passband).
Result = -0.4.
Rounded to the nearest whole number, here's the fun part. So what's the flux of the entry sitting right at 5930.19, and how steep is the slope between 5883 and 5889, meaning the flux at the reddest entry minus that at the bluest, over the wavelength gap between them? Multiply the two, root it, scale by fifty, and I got 38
